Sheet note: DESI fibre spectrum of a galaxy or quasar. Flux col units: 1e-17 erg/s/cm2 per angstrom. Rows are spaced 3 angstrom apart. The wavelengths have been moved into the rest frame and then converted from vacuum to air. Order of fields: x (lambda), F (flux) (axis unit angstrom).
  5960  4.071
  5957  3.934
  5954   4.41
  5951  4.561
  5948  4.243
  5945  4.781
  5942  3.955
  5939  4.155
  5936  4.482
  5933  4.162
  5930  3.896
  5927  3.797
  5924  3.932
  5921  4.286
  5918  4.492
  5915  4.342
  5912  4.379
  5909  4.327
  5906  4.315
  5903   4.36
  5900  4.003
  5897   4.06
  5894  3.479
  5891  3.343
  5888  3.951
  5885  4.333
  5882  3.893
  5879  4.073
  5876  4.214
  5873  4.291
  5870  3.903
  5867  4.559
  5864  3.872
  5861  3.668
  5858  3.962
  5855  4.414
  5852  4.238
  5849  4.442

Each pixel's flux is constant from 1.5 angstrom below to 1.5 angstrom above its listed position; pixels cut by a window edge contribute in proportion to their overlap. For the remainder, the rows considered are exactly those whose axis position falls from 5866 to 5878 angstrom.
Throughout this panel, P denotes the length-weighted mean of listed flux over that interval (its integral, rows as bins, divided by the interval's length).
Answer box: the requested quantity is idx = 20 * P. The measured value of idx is 84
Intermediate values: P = 4.22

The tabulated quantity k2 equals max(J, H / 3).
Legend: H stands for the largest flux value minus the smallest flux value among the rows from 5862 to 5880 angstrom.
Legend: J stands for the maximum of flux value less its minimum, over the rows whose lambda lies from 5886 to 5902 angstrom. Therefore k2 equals 0.7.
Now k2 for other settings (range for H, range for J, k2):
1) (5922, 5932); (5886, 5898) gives 0.7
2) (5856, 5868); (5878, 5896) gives 1.0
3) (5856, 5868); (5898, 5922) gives 0.5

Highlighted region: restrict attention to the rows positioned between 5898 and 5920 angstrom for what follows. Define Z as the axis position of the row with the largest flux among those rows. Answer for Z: 5918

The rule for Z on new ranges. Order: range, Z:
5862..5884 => 5867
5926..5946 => 5945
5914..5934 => 5918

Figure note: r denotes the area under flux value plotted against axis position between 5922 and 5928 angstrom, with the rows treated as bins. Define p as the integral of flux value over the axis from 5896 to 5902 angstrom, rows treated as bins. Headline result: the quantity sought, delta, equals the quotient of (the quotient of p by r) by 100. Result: 0.0104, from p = 24.3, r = 23.4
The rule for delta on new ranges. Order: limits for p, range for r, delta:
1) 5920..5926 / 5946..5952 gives 0.0092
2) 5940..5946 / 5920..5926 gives 0.0106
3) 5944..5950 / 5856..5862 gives 0.0116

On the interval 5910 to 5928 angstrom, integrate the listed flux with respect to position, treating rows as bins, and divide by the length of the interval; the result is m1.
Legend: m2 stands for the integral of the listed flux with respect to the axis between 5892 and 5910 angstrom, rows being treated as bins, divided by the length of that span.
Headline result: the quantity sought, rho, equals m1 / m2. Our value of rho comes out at 1.04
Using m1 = 4.2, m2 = 4.06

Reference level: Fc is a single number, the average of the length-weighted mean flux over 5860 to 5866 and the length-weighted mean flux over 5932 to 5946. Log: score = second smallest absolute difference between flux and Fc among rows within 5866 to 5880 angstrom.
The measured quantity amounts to 0.144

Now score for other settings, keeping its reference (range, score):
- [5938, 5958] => 0.115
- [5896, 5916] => 0.067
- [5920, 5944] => 0.092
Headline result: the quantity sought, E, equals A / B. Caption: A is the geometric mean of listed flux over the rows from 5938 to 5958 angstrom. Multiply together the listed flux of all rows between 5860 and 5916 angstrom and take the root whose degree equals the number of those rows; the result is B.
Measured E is 1.05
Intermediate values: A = 4.28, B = 4.06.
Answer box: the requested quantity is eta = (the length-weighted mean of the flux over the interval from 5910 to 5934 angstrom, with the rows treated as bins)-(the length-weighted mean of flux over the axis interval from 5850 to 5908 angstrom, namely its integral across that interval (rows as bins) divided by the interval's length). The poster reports 0.11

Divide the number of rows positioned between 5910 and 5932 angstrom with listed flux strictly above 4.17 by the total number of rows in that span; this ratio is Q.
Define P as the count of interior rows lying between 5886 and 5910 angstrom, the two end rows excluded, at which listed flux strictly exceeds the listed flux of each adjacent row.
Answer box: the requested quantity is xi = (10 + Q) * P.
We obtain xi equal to 21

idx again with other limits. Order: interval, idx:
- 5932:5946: 86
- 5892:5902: 77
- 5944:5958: 88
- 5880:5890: 80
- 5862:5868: 83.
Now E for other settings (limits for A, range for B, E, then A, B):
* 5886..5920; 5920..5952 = 0.97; 4.08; 4.19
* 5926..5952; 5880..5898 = 1.10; 4.21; 3.83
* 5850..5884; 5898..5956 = 0.96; 4.09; 4.25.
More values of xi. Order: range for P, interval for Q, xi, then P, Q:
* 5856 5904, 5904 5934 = 42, 4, 0.600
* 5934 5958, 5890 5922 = 21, 2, 0.636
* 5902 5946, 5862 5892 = 31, 3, 0.400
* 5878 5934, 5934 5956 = 54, 5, 0.714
